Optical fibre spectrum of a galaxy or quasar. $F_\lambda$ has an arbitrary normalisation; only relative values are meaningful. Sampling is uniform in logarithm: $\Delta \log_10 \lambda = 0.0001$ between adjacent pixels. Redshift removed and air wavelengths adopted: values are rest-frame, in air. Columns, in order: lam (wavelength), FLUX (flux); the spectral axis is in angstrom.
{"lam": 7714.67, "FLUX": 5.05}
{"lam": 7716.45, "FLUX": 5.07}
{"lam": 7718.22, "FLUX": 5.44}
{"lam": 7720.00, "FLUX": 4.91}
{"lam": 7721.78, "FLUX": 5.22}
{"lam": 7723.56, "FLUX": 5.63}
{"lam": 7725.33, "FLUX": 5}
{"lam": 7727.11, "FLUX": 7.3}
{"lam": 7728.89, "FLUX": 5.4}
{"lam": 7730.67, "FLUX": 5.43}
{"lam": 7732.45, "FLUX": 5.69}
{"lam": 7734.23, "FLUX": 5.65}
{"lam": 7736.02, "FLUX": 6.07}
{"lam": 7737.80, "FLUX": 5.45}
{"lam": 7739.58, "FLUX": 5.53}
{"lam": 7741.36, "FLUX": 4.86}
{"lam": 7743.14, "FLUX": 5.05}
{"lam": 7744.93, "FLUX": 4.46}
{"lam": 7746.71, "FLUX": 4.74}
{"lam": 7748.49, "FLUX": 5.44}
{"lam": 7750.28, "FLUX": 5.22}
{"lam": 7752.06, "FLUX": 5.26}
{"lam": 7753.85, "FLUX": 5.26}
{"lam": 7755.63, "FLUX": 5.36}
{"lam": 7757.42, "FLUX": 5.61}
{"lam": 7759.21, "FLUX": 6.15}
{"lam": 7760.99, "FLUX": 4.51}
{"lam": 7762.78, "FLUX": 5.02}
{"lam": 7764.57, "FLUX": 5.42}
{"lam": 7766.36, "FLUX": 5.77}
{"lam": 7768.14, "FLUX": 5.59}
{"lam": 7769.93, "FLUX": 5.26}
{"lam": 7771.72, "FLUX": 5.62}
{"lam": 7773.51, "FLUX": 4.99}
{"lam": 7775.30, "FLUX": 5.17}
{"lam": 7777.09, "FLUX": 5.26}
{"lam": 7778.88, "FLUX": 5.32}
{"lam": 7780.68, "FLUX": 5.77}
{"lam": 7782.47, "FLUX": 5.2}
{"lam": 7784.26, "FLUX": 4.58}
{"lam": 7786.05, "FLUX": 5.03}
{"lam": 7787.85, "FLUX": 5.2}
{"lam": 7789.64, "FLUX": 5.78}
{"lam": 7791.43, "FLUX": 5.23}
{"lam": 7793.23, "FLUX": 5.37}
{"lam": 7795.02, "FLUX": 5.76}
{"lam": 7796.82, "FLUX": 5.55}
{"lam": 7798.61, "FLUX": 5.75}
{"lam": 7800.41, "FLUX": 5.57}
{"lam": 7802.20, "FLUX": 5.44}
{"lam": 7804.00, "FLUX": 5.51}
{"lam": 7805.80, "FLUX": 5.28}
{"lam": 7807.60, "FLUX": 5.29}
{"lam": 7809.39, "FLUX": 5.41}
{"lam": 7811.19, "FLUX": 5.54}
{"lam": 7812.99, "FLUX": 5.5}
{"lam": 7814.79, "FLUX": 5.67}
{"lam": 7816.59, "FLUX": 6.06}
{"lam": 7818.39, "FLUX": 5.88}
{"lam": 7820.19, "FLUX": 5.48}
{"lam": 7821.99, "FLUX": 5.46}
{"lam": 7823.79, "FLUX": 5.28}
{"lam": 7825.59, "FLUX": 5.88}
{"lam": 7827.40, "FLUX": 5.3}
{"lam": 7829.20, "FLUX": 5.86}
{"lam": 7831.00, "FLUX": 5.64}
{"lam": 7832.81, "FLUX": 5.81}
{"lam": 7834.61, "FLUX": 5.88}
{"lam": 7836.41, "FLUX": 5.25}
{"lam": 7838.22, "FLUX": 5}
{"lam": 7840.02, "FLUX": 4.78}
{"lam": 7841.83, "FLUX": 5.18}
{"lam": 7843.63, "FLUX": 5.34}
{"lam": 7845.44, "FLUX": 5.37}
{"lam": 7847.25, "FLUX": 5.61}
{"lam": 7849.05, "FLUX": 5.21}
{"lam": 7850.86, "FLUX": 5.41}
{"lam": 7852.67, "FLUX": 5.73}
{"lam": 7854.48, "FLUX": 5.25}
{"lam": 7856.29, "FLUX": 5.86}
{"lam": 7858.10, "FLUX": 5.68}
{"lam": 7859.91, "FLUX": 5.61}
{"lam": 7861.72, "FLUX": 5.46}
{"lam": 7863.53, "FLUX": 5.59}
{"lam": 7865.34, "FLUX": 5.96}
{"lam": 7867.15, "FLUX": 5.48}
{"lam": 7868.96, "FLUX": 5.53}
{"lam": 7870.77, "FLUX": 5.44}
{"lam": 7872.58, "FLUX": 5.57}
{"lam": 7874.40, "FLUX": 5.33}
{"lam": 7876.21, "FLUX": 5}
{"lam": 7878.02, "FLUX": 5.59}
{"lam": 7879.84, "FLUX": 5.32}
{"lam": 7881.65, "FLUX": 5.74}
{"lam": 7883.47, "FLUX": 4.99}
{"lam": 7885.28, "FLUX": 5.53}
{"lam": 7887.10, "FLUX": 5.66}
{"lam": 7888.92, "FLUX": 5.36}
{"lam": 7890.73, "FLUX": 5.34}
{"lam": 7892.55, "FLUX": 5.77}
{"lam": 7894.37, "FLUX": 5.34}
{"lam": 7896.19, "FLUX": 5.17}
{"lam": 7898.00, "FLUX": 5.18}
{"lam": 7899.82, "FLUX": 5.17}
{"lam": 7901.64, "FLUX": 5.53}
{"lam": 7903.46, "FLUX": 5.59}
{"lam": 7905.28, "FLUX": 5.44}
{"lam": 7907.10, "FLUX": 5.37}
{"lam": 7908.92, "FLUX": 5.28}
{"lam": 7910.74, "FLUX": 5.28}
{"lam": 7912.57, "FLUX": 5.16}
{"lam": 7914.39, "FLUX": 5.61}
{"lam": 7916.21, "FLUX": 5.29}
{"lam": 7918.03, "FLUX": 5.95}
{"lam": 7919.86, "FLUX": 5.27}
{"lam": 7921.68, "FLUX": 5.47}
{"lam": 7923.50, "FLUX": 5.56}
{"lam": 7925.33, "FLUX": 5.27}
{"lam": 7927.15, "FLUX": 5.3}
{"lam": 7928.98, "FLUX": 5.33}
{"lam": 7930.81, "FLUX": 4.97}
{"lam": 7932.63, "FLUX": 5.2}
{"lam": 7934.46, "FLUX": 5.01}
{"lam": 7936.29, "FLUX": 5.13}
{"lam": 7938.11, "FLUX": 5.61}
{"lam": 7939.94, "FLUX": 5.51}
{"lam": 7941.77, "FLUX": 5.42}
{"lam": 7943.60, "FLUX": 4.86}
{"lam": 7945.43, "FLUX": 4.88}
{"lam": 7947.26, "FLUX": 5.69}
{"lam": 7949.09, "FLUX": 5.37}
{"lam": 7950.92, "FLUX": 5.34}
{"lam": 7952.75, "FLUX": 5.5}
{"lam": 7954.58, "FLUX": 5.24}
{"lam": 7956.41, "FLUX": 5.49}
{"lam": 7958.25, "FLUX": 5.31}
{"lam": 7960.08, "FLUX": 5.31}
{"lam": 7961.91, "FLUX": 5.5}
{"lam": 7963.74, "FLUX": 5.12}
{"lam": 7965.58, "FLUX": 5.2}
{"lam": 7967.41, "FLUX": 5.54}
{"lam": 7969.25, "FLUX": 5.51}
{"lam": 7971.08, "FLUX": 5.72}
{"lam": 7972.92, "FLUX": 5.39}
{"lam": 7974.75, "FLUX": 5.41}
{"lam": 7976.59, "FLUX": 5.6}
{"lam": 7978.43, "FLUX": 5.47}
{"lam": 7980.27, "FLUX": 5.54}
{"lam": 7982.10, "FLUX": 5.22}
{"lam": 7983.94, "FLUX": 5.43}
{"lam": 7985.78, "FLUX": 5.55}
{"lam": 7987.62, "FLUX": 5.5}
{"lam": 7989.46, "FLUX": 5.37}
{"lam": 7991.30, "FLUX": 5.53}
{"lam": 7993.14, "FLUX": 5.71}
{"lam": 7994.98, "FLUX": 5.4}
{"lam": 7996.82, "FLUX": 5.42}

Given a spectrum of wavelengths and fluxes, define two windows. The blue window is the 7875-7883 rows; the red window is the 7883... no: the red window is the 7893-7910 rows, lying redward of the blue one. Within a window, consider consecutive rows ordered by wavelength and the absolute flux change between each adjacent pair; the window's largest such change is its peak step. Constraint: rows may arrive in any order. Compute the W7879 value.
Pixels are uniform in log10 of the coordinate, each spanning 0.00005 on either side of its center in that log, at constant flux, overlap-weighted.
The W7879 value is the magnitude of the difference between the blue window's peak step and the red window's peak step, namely 0.23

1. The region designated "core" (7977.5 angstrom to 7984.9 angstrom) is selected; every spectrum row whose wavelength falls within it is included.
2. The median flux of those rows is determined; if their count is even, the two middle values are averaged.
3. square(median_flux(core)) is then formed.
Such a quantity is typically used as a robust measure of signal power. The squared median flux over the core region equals 29.7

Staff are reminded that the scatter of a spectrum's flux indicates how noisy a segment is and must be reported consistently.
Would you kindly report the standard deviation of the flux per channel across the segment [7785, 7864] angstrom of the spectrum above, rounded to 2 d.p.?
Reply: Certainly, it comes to 0.27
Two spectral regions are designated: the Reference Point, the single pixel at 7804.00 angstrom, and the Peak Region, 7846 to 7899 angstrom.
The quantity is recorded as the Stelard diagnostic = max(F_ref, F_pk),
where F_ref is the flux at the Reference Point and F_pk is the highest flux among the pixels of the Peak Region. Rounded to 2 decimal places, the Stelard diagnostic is 5.96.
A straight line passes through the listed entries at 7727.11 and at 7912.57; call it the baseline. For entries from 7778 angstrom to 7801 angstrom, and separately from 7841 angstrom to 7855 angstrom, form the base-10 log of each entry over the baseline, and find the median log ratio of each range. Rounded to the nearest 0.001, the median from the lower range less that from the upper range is -0.041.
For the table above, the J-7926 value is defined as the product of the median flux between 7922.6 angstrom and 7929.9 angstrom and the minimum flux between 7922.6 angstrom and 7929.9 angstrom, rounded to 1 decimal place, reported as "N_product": 28.0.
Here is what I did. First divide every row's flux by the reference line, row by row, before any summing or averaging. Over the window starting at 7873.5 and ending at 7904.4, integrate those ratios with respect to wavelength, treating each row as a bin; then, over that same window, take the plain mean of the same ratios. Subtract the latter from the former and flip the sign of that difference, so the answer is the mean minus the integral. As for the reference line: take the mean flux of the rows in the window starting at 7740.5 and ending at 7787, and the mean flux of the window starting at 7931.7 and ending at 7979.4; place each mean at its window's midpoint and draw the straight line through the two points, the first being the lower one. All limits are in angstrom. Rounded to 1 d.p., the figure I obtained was -30.3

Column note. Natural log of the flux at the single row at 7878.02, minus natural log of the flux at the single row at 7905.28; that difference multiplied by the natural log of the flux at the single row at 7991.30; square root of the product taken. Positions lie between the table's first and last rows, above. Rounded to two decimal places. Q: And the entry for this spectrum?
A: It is 0.22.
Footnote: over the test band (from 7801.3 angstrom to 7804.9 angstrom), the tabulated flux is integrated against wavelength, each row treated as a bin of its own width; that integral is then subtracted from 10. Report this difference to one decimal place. -9.7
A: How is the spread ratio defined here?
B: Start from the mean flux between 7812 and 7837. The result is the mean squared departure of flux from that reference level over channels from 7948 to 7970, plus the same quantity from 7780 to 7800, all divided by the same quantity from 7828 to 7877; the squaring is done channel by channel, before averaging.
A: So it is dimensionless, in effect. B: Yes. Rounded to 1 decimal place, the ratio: 2.6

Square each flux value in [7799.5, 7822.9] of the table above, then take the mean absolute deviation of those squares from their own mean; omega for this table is 1.7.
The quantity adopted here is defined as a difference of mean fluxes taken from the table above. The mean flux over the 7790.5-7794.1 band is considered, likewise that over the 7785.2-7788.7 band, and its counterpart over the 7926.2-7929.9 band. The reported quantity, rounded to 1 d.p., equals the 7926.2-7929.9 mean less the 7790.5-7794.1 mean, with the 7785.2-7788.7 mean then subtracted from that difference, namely -5.1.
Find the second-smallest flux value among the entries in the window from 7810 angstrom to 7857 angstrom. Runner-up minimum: 5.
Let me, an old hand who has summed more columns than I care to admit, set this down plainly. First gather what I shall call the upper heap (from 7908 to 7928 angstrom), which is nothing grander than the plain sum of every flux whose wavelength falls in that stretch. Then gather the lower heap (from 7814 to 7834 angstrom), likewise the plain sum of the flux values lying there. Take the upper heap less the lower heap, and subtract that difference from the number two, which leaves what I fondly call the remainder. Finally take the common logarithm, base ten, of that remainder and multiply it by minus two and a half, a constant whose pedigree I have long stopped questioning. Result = -1.72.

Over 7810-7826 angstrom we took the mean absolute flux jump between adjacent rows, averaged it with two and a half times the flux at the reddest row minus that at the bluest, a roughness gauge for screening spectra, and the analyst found 0.5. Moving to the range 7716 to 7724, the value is 0.9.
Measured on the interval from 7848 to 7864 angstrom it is 0.6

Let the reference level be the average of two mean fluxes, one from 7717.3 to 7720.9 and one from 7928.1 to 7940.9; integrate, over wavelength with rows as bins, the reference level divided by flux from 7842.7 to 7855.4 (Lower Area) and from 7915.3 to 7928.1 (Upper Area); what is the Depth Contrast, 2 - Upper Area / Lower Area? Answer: 1.00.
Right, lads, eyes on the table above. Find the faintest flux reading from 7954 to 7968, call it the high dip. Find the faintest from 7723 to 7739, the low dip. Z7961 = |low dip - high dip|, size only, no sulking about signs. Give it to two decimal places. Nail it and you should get 0.12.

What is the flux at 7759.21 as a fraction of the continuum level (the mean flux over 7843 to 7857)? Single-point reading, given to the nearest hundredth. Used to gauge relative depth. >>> 1.12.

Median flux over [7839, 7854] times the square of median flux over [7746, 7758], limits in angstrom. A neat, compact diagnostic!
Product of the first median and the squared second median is 148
